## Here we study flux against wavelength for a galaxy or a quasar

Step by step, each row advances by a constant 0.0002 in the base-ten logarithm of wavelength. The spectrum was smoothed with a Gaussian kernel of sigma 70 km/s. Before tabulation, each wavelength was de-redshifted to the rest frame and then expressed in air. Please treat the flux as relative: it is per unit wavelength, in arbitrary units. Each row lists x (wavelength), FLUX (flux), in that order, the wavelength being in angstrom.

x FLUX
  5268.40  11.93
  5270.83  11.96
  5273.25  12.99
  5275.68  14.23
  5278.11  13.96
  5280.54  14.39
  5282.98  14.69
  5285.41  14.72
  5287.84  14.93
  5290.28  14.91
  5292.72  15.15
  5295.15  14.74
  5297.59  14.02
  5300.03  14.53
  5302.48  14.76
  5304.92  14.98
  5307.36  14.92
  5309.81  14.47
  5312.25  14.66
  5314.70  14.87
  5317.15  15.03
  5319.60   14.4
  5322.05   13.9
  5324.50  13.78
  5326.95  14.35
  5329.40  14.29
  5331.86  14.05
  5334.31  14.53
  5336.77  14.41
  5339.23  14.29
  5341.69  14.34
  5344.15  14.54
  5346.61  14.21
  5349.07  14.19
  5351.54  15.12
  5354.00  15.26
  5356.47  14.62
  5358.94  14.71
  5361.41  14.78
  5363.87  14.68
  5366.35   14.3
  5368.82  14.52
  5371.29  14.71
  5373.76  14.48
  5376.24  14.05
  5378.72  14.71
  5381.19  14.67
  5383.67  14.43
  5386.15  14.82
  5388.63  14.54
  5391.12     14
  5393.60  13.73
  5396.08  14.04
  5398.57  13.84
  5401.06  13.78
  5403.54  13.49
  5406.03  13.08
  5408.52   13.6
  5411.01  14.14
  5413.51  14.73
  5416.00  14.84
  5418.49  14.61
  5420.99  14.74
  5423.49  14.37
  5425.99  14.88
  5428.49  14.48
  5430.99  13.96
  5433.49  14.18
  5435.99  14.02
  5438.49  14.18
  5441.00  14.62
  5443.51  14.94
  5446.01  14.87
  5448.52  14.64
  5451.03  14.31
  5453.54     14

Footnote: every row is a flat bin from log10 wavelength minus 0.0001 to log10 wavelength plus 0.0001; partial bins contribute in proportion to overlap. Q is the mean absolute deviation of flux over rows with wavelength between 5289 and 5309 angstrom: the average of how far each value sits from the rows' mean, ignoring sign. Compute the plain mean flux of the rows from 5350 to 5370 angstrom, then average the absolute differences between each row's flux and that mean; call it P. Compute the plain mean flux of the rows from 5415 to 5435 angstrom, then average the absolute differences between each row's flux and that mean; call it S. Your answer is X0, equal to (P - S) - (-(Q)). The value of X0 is 0.21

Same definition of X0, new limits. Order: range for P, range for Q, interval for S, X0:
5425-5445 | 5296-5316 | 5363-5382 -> 0.38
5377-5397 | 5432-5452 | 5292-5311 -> 0.36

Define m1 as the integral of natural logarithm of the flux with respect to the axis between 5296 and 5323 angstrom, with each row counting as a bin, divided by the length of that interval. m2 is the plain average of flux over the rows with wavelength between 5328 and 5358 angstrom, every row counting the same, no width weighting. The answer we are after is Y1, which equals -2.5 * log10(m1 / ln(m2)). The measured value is -0.003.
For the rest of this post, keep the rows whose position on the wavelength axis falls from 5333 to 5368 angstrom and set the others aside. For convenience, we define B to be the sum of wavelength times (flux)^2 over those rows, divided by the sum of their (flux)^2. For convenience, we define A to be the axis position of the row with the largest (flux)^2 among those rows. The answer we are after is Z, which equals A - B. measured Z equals 3.5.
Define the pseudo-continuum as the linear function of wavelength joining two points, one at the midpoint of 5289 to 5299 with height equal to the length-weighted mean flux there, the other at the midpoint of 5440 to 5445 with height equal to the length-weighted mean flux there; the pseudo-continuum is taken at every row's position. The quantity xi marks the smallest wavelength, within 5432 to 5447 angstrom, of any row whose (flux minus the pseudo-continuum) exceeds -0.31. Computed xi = 5441.00 angstrom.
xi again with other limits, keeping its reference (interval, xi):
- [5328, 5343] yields 5334.31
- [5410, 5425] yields 5413.51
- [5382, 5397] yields 5386.15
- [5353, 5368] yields 5354.00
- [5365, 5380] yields 5368.82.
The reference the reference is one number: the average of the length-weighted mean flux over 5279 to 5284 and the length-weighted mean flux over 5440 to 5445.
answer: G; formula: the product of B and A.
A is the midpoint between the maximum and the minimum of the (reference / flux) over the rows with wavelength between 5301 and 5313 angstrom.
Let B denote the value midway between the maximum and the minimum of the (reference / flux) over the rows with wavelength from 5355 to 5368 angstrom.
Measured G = 1.00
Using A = 0.99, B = 1.01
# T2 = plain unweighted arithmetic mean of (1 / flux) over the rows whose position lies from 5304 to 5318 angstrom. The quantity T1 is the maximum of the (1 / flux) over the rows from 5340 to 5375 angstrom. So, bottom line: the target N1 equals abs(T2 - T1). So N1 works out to 0.0030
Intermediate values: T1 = 0.0705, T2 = 0.0675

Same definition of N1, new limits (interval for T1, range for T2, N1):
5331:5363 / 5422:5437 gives 0.0013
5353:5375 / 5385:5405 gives 0.0014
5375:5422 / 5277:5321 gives 0.0083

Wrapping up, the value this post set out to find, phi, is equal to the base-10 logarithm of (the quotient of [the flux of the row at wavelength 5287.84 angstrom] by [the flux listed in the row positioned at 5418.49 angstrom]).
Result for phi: 0.009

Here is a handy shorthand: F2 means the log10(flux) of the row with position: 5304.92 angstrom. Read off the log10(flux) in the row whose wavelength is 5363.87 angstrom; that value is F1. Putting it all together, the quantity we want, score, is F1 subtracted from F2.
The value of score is 0.01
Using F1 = 1.17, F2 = 1.18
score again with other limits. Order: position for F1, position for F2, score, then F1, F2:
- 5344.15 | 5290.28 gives 0.01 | 1.16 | 1.17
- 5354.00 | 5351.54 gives 0.00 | 1.18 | 1.18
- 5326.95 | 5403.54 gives -0.03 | 1.16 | 1.13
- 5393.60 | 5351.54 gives 0.04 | 1.14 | 1.18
